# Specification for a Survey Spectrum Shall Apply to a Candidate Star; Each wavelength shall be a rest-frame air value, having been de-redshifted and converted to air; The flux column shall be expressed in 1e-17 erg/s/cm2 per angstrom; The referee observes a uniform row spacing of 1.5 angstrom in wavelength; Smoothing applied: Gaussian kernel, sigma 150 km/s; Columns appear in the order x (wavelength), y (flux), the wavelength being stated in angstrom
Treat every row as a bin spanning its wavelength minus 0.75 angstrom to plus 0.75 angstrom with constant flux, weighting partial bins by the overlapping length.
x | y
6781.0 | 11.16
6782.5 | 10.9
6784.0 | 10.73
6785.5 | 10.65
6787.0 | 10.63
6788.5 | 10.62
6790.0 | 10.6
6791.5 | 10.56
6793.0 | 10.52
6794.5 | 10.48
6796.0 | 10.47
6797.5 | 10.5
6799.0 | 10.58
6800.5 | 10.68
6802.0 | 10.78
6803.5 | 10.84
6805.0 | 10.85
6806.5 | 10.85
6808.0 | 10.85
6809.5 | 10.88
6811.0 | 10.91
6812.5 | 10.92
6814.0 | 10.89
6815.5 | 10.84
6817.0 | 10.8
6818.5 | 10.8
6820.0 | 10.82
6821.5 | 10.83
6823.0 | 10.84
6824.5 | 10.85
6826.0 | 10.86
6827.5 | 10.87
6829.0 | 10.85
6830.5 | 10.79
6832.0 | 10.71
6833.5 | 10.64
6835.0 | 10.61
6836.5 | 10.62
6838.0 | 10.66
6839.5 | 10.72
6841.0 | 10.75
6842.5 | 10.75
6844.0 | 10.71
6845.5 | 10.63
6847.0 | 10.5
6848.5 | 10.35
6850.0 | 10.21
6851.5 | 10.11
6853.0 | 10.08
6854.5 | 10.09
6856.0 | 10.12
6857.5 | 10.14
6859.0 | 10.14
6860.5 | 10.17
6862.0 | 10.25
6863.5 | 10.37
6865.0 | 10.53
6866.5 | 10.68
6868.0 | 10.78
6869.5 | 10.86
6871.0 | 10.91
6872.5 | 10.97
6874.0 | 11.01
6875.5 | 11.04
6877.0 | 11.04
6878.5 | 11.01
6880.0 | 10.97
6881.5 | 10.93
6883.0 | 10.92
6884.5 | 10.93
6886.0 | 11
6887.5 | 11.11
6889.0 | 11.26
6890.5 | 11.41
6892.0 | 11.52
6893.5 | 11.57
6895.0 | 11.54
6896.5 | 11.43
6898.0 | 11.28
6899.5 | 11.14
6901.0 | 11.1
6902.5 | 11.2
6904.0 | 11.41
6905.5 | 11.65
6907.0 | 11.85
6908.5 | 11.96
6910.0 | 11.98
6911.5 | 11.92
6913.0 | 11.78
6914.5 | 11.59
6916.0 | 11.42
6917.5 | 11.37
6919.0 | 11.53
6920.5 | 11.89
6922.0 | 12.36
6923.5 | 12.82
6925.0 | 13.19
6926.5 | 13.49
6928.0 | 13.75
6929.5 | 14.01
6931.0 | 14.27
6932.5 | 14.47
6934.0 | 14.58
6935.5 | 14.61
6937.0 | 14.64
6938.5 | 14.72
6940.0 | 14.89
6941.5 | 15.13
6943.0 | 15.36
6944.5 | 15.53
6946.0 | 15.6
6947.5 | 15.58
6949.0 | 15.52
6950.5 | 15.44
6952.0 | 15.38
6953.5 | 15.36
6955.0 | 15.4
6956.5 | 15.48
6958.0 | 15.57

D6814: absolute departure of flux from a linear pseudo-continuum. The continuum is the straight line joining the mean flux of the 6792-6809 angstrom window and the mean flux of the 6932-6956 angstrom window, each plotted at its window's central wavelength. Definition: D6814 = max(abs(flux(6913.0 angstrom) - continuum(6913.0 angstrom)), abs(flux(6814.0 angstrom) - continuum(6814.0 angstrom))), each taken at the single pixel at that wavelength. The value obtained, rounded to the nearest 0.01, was 2.40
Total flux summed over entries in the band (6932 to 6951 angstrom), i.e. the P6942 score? 196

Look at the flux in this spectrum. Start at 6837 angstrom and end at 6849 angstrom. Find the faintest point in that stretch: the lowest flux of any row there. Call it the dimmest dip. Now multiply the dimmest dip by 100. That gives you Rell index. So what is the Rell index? 1035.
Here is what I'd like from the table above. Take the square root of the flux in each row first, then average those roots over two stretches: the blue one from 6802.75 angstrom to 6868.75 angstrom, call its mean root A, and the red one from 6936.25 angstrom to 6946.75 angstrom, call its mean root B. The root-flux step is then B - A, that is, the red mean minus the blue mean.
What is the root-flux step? 0.63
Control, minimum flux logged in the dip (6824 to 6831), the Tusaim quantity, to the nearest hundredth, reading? 10.79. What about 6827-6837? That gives 10.61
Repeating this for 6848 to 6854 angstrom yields 10.08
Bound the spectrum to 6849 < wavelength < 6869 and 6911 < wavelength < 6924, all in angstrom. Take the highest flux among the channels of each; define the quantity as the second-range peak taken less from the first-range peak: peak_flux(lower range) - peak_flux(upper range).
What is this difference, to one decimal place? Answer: -2.0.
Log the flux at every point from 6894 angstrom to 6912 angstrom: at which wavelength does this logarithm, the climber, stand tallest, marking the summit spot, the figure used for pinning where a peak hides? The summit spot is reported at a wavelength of 6910.0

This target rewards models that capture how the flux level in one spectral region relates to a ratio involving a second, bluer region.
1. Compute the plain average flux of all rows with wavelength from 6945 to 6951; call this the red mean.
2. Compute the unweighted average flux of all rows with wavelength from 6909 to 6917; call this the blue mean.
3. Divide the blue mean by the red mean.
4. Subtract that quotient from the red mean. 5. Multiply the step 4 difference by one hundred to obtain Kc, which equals 1478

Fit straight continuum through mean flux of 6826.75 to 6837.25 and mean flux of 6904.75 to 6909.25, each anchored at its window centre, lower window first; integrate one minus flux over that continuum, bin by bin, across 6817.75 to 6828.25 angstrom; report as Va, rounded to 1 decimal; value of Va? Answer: -0.2 angstrom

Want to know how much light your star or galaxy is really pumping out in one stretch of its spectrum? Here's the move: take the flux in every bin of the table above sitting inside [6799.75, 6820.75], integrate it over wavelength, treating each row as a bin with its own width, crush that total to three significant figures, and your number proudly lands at 228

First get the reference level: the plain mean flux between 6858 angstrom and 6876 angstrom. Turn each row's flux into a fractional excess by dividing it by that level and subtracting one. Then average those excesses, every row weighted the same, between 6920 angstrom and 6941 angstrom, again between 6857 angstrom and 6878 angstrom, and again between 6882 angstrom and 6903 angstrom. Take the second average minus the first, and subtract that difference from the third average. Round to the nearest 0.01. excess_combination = 0.36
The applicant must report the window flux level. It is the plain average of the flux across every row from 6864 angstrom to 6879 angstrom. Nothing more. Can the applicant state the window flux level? 10.9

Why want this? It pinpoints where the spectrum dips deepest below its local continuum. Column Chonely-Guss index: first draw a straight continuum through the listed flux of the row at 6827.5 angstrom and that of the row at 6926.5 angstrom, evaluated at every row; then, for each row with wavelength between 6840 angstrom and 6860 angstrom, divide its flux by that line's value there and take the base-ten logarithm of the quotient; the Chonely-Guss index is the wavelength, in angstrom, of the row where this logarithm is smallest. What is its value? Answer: 6859.0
